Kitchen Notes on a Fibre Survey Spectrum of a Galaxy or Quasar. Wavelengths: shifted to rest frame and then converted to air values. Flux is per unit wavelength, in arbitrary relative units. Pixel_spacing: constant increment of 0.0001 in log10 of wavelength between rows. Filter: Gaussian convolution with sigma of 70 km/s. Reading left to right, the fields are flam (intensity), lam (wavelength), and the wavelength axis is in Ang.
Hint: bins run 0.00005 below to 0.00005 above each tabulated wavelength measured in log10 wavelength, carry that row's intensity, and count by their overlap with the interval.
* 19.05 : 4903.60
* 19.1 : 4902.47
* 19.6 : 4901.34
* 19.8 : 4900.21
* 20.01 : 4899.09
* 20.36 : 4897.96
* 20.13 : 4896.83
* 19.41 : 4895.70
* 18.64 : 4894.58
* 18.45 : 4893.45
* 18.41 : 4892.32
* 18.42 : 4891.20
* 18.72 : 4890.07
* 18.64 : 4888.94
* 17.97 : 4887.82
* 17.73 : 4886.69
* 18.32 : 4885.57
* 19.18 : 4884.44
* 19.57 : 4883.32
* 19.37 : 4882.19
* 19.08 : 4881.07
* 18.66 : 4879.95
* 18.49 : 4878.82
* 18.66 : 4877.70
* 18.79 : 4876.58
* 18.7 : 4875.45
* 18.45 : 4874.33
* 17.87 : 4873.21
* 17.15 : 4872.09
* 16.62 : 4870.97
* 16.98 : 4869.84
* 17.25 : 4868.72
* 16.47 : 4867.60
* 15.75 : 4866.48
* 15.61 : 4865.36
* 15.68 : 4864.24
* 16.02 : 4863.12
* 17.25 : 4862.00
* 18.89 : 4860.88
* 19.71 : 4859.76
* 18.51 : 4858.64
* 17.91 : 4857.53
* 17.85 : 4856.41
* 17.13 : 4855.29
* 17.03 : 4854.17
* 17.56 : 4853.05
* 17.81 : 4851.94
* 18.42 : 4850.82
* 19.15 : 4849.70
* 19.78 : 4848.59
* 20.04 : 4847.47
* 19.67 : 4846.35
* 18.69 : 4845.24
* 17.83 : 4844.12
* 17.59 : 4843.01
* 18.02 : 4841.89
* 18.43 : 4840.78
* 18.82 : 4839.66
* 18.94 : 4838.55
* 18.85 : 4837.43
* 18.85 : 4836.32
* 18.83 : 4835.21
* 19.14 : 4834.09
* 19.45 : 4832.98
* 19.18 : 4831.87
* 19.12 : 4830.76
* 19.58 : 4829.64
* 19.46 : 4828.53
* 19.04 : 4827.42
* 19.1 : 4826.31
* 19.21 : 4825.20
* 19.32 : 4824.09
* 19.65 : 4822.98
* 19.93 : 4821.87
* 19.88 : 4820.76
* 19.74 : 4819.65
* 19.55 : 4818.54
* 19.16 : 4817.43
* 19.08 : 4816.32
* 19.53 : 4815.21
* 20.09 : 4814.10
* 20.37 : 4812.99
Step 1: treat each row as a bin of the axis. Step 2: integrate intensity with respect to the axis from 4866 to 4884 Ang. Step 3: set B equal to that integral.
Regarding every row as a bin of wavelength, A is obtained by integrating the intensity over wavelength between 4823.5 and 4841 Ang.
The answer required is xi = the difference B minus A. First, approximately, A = 334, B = 324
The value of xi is -10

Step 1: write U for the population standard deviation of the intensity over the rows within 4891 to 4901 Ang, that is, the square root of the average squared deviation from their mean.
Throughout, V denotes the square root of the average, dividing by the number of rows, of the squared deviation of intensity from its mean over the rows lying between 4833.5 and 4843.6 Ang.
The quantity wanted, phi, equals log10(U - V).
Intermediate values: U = 0.77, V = 0.47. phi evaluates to -0.53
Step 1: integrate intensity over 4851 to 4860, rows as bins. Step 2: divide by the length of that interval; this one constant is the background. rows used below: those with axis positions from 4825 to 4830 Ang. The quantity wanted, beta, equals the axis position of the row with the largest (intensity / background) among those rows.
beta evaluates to 4829.64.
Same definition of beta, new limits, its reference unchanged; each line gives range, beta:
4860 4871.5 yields 4860.88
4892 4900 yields 4897.96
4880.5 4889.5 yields 4883.32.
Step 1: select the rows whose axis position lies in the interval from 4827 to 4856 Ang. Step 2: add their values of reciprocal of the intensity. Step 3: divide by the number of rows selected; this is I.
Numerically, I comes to 0.054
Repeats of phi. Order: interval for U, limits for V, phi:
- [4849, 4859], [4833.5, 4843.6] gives -0.78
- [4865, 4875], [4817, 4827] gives -0.24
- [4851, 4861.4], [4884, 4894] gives -0.38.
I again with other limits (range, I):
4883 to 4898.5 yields 0.053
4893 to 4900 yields 0.051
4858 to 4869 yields 0.059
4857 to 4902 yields 0.055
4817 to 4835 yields 0.052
